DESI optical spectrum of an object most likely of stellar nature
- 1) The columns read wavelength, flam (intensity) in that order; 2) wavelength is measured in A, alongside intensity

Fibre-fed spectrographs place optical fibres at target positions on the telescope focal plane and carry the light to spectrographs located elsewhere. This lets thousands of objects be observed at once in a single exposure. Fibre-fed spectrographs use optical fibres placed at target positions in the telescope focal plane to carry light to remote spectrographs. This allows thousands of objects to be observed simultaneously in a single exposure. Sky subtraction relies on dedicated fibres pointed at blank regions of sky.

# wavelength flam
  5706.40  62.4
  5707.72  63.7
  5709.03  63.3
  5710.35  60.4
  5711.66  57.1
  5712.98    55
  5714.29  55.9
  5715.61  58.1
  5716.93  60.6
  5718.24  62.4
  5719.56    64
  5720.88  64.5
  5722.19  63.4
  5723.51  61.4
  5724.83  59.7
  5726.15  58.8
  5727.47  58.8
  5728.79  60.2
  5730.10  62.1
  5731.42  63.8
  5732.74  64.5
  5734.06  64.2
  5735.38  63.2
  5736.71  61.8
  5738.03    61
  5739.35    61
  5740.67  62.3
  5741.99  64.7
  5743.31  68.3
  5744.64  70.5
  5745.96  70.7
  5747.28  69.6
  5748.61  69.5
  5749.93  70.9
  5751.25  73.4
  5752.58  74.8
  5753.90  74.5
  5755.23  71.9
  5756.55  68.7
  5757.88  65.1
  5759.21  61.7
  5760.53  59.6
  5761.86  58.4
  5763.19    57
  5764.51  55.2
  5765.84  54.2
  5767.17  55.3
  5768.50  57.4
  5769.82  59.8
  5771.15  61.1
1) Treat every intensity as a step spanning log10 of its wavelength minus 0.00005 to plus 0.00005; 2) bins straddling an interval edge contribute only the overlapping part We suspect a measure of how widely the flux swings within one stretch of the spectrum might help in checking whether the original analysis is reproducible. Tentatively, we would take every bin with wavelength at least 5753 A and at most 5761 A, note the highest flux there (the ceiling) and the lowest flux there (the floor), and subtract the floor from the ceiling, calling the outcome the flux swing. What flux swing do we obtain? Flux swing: 15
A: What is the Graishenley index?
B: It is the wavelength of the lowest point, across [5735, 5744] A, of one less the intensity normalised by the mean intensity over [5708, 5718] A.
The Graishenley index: 5743.31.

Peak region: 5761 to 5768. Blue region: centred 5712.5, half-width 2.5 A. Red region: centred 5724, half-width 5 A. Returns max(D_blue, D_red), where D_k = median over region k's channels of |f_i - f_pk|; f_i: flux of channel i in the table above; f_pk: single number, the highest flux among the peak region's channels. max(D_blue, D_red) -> 2.4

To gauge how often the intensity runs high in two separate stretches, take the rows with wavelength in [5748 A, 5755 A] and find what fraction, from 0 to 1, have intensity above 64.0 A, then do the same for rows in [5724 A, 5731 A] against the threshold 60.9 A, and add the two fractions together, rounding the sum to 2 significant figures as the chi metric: 1.2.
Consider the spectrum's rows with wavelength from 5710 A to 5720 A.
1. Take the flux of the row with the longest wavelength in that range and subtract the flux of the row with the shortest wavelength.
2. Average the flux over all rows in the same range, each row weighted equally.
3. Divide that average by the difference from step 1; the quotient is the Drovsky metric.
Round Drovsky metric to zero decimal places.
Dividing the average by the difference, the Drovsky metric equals 16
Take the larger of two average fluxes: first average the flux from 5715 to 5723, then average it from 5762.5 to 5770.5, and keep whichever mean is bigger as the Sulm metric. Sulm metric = 62.2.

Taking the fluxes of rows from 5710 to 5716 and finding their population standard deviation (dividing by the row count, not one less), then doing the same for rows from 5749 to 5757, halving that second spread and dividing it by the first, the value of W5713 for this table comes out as 0.57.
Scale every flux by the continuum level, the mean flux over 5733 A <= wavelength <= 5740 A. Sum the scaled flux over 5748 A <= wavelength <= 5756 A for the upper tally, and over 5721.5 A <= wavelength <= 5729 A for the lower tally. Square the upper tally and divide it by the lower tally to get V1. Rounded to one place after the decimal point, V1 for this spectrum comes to 8.4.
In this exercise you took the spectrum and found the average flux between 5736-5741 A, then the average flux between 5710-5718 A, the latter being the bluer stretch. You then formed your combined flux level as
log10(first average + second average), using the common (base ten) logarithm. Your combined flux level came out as 2.077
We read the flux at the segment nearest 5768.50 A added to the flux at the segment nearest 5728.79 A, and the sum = 118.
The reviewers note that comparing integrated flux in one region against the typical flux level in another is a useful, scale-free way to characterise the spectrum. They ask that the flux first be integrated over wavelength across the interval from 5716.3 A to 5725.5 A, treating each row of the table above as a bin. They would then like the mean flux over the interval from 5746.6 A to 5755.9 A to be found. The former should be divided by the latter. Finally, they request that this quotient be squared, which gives 63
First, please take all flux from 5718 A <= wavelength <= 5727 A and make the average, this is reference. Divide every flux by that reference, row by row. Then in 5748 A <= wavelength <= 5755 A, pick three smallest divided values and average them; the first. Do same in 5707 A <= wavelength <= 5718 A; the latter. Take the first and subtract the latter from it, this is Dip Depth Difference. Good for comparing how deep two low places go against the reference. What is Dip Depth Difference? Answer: 0.25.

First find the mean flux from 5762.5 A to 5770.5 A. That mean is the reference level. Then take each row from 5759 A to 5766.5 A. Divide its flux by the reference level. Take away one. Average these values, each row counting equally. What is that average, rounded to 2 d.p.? 0.02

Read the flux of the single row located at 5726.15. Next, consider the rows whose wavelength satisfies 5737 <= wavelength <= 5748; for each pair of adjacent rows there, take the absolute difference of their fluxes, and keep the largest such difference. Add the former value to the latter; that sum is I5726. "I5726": 62.4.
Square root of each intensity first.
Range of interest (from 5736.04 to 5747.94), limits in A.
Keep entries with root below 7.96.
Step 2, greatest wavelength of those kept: 5740.67 A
